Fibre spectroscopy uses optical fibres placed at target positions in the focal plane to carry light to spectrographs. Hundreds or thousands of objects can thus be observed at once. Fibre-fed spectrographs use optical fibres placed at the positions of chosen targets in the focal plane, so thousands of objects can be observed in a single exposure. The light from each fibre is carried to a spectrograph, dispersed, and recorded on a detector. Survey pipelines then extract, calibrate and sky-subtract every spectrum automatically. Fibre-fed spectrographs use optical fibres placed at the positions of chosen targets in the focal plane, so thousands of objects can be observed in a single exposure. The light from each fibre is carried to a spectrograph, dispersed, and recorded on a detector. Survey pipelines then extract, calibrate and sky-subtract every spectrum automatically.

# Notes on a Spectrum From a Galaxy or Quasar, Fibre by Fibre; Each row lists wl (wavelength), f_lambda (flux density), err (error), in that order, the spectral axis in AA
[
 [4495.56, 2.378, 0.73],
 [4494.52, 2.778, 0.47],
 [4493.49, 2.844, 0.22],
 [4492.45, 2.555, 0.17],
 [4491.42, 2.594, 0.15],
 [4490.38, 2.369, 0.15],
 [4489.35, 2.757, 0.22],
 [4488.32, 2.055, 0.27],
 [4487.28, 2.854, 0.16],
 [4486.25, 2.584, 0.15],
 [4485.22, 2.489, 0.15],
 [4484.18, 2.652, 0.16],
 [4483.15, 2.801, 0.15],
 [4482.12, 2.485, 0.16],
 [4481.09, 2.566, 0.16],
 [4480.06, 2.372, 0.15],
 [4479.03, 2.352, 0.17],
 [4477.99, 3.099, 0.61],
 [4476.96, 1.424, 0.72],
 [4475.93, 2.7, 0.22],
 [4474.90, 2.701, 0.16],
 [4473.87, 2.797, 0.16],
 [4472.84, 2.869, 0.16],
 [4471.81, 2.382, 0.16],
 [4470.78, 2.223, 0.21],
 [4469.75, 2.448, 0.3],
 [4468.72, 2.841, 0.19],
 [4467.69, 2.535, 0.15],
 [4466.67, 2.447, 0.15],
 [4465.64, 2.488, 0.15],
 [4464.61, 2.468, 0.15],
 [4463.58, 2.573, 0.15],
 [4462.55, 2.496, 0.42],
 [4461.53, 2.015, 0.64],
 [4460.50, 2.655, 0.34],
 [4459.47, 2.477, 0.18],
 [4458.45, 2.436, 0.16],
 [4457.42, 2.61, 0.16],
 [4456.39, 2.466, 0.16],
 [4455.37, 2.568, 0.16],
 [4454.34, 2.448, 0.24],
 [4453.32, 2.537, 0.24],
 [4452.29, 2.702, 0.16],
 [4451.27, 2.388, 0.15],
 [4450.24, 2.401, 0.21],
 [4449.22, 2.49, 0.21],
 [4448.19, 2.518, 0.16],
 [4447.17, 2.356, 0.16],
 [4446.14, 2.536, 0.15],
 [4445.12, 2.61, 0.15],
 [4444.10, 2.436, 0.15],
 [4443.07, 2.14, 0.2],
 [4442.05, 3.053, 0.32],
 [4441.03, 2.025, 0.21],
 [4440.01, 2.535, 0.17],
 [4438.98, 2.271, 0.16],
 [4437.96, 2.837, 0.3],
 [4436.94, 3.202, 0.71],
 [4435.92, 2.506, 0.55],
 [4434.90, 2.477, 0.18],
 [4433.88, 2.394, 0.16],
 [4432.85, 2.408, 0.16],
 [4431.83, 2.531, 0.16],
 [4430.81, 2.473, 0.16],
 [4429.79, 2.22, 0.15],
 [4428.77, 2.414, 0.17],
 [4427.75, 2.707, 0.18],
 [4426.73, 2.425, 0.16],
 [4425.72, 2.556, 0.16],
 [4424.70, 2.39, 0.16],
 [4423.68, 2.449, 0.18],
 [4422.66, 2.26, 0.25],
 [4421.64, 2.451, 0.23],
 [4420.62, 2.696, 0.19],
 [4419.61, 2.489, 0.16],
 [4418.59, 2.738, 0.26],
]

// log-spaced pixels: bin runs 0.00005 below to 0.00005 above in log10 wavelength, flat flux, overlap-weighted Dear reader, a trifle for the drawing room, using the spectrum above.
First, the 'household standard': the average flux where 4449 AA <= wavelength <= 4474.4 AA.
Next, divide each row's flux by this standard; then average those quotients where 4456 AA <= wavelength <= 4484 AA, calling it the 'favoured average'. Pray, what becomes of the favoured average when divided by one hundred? 0.0100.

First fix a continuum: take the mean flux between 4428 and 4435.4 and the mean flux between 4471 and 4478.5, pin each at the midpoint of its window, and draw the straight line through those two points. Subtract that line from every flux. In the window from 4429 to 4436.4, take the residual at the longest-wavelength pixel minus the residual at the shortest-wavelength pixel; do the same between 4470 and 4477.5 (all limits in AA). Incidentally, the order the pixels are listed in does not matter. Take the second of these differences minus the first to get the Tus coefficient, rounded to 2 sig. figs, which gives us -1.1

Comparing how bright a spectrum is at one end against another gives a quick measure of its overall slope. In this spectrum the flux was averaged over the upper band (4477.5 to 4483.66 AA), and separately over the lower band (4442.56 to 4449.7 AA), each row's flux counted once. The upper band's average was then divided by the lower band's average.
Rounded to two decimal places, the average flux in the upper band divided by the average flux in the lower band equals 1.07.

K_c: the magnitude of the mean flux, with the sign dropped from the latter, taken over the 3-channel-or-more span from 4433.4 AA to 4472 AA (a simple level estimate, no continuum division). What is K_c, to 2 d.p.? 2.50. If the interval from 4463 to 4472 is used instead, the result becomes 2.49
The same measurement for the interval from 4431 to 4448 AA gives 2.52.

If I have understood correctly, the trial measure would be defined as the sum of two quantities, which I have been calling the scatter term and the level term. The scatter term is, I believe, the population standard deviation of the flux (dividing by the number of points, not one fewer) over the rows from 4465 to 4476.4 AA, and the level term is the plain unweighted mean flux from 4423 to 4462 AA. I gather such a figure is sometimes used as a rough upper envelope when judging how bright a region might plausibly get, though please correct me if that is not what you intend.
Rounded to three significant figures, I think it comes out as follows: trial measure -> 2.69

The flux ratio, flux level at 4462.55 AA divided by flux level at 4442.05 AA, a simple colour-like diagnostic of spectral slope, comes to 0.82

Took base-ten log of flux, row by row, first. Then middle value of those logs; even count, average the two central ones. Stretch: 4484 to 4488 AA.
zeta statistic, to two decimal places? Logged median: 0.42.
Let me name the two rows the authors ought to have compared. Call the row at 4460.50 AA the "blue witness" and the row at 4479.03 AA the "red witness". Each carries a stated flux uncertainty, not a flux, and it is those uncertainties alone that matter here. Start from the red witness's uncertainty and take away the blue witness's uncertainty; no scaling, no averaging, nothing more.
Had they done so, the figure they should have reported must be -0.2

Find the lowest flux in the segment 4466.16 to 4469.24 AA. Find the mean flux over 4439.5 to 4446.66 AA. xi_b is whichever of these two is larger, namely 2.48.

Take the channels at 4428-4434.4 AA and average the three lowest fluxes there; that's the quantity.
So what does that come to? 2.34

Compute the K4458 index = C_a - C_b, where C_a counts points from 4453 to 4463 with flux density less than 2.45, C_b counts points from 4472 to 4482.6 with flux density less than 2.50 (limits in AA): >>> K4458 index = -1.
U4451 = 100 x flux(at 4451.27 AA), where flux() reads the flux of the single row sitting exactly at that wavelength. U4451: 239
